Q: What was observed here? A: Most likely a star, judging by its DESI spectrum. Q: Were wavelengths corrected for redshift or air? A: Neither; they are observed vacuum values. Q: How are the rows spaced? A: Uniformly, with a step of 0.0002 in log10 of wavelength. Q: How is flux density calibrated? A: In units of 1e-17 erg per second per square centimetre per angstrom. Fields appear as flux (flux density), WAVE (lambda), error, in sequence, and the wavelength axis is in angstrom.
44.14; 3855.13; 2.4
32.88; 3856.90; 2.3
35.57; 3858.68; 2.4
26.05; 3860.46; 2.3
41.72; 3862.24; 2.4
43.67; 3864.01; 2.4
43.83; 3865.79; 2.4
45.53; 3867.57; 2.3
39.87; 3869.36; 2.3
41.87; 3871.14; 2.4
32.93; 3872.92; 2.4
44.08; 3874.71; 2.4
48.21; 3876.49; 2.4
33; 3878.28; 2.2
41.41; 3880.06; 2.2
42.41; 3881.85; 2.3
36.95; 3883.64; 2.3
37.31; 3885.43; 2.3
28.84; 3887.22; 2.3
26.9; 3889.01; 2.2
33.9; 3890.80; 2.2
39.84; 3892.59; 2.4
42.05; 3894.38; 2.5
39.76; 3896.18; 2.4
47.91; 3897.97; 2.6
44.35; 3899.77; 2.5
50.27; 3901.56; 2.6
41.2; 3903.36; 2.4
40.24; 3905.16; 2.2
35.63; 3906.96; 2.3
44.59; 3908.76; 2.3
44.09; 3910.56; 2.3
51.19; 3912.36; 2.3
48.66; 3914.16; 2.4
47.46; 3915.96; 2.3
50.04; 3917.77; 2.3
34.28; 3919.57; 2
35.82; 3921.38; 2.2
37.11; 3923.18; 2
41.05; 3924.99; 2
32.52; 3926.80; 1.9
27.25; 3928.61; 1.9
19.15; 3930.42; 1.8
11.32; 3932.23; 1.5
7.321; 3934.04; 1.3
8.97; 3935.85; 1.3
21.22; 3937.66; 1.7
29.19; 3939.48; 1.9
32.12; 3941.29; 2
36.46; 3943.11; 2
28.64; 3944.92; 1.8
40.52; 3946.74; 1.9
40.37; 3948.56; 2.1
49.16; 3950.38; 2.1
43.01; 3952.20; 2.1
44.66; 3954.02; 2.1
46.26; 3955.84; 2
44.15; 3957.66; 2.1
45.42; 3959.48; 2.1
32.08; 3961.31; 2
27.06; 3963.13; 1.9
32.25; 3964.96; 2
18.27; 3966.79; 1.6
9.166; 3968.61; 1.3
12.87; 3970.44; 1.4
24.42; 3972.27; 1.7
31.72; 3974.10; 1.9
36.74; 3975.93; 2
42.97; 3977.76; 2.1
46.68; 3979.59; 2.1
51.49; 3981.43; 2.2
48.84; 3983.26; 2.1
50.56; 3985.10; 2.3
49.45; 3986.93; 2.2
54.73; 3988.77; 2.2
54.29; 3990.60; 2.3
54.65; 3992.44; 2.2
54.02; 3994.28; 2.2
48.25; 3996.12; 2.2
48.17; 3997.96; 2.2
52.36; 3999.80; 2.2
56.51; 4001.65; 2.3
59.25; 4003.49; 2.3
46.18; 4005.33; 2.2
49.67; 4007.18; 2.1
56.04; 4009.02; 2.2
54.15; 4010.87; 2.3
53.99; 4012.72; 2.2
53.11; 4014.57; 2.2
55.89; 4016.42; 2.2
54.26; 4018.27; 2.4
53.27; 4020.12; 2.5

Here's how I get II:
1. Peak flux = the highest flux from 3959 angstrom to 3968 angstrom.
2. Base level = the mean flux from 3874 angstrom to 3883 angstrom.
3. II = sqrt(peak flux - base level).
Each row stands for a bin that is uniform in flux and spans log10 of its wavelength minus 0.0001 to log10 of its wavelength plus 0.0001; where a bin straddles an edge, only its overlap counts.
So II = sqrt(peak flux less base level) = 1.9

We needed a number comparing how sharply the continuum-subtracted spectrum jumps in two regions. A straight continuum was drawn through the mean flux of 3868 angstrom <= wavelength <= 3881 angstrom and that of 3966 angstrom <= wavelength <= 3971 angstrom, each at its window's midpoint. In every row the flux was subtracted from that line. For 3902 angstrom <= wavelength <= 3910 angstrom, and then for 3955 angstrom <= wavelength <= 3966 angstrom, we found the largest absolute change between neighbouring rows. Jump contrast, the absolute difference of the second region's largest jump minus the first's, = 3.3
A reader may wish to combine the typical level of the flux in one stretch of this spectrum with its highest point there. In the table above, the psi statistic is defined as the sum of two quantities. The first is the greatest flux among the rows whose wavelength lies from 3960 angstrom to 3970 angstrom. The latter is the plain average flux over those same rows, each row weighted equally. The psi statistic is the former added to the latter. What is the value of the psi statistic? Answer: 56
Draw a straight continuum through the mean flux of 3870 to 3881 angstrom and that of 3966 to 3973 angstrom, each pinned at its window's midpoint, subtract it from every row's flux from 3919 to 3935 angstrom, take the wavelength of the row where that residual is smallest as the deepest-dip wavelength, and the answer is 3934.04 angstrom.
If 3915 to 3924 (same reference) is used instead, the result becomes 3919.57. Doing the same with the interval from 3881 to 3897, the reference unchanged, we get 3889.01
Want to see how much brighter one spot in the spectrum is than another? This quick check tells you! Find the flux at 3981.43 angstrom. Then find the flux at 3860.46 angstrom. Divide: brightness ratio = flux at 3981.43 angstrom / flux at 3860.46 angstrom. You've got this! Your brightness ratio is 2.0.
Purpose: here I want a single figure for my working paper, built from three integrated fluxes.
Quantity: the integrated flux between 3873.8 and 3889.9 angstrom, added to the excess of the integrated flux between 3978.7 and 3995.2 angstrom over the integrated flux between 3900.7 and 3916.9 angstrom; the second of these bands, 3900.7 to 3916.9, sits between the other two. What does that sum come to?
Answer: 733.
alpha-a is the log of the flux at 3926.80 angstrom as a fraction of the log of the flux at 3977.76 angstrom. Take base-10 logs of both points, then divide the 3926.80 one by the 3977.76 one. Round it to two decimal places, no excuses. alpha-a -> 0.93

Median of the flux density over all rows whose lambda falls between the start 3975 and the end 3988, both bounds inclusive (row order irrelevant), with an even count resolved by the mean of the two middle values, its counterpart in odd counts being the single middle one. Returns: 49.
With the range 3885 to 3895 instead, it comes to 36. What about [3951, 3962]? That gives 44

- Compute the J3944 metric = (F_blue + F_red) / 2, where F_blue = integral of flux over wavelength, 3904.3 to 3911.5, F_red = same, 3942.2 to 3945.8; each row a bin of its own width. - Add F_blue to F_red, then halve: 207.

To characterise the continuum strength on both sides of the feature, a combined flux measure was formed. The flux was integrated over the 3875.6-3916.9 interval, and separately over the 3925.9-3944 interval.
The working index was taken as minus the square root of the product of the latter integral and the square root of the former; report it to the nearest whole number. -130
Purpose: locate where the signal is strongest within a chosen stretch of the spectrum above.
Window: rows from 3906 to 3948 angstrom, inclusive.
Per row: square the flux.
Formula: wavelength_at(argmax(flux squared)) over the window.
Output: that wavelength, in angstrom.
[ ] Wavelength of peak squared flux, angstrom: 3912.36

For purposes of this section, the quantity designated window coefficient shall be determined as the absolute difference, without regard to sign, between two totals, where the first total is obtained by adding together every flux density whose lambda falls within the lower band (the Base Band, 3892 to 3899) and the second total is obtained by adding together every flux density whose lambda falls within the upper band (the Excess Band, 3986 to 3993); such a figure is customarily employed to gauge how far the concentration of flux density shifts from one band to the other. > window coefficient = 44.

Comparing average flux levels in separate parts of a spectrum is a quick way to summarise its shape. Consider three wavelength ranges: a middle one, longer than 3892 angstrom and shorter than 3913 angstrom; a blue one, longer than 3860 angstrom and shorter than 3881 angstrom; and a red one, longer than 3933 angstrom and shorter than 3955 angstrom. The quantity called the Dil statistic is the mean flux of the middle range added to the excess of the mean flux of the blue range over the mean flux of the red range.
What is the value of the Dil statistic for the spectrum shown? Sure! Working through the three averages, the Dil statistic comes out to 52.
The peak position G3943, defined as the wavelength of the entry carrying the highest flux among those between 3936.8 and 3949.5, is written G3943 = 3946.74 angstrom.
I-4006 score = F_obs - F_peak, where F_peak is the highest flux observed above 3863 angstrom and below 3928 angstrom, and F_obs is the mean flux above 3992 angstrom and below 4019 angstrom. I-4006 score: 1.9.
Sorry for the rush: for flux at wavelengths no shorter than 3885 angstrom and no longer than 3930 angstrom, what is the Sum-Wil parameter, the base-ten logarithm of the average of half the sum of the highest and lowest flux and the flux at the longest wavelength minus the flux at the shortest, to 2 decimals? 1.16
